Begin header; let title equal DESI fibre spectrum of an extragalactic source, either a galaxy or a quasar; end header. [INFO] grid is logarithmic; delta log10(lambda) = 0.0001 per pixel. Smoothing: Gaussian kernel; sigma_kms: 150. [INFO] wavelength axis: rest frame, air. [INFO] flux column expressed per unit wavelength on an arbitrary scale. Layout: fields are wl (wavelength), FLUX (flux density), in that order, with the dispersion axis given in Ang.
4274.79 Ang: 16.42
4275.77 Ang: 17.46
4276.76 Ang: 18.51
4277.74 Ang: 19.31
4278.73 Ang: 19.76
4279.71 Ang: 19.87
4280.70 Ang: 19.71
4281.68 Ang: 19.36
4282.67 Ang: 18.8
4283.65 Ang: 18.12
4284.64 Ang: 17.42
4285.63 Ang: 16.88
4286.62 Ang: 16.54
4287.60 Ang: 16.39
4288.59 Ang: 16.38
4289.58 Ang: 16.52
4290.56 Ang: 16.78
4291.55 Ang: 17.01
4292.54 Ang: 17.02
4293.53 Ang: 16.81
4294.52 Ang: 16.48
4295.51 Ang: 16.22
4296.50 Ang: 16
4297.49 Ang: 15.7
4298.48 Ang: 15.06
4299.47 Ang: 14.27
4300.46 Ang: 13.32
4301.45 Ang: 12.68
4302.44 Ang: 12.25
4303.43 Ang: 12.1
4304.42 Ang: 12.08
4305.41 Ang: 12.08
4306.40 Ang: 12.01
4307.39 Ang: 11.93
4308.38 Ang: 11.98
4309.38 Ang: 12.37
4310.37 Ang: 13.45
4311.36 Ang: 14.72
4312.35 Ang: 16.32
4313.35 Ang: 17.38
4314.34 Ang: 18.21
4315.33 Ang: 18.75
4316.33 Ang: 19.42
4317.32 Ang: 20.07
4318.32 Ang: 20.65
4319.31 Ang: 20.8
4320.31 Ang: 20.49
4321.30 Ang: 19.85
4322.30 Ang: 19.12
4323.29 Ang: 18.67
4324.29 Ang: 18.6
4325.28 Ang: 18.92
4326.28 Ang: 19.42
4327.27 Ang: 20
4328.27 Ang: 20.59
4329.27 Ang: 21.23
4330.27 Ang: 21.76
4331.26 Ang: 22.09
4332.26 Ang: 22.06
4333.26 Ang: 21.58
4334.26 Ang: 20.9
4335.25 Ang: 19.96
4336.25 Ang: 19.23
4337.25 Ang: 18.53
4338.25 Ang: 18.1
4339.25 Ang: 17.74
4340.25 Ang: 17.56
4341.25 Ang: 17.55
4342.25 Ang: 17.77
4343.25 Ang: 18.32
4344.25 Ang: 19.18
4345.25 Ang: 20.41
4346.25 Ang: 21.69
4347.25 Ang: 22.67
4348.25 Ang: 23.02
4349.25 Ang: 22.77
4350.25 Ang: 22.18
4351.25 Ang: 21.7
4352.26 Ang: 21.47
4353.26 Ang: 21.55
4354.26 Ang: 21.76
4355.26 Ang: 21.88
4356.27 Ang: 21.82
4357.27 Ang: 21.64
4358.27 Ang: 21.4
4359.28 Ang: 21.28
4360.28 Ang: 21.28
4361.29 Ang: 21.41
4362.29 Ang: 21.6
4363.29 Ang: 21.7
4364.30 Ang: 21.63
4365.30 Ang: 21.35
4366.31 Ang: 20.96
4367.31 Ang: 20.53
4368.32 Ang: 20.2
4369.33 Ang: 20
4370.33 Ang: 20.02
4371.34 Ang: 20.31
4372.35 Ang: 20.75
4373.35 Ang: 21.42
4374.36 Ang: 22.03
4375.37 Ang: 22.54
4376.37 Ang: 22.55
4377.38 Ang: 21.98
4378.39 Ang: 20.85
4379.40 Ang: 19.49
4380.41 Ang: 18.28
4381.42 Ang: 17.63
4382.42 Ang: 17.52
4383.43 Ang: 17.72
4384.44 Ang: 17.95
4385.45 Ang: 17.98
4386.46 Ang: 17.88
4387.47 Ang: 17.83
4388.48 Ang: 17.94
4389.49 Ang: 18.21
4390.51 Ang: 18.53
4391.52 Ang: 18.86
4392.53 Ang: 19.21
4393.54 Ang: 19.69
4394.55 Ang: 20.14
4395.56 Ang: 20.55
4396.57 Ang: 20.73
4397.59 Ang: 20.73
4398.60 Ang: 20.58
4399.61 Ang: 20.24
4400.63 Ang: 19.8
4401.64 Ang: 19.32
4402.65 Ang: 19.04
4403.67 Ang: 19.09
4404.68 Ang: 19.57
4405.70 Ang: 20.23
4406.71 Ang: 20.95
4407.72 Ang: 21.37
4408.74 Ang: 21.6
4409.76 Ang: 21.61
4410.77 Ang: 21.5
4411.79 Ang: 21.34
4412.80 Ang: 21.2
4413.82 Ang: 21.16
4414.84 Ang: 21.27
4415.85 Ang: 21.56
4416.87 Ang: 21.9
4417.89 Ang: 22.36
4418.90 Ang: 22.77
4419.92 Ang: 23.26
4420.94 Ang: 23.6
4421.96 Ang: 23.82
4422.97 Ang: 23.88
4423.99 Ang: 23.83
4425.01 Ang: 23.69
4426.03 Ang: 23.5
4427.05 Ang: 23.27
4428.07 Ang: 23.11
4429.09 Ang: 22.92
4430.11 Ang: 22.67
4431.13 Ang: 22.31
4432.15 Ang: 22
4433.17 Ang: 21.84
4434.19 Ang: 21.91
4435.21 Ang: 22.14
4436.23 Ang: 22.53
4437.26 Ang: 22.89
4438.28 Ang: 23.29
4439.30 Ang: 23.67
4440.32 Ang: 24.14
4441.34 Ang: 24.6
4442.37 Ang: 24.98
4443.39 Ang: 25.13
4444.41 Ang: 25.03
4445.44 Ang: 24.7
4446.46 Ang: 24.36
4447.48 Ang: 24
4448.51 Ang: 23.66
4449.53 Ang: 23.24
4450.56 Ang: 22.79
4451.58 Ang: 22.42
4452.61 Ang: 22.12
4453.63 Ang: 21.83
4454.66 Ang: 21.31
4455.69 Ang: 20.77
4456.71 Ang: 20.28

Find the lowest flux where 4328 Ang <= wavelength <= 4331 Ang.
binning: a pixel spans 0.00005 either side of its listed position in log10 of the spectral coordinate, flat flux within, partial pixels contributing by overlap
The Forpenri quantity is 20.59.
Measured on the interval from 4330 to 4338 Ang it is 18.53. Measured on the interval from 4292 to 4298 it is 15.7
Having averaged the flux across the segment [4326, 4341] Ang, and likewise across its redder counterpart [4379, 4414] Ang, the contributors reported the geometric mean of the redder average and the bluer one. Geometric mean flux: 19.8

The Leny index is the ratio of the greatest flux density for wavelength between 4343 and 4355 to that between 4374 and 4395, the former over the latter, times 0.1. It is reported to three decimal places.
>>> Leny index 0.102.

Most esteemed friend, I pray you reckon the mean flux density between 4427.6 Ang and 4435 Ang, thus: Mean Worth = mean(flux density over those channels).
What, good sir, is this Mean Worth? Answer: 22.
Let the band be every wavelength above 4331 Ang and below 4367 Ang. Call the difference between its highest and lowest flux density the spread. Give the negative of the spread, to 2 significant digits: -5.5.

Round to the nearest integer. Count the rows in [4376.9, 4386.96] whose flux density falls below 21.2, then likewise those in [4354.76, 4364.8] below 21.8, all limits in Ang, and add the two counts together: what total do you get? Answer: 17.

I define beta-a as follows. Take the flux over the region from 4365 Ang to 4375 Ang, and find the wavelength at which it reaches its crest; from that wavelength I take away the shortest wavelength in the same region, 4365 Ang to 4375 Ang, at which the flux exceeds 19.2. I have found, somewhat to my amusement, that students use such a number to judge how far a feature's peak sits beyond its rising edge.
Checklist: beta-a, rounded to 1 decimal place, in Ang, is 9.1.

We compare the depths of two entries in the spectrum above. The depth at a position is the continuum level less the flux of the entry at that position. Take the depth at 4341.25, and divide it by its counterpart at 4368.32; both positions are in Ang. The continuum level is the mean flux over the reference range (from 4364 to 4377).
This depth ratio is 3.9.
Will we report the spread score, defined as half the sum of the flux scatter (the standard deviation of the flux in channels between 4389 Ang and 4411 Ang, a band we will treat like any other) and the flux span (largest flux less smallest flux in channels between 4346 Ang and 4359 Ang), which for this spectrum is 1.3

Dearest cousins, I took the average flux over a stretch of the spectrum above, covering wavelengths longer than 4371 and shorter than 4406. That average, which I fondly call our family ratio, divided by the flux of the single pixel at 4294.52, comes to 1.19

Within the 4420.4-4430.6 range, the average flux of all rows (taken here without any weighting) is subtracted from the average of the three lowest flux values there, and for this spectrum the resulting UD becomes -0.53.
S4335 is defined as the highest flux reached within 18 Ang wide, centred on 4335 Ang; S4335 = 22.09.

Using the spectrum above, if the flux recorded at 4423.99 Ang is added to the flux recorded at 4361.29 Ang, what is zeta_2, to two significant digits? 45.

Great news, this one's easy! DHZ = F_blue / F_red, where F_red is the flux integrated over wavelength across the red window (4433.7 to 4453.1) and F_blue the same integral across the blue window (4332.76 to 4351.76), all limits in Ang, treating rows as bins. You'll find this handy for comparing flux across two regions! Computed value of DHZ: 0.83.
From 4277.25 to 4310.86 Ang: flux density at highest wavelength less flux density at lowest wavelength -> -6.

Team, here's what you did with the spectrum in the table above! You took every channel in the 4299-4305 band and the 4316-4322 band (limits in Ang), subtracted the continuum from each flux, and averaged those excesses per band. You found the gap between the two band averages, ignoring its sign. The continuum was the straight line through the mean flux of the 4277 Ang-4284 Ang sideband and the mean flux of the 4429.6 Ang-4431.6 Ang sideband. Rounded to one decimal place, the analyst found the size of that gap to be 7.1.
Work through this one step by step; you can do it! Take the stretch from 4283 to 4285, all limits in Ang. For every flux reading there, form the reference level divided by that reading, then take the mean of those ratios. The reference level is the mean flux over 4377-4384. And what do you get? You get 1.07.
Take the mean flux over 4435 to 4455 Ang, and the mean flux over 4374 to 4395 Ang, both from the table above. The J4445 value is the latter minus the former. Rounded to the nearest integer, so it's -4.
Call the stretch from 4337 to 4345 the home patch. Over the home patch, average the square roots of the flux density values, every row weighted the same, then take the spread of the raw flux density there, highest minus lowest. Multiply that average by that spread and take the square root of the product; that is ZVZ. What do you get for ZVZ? 2.6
